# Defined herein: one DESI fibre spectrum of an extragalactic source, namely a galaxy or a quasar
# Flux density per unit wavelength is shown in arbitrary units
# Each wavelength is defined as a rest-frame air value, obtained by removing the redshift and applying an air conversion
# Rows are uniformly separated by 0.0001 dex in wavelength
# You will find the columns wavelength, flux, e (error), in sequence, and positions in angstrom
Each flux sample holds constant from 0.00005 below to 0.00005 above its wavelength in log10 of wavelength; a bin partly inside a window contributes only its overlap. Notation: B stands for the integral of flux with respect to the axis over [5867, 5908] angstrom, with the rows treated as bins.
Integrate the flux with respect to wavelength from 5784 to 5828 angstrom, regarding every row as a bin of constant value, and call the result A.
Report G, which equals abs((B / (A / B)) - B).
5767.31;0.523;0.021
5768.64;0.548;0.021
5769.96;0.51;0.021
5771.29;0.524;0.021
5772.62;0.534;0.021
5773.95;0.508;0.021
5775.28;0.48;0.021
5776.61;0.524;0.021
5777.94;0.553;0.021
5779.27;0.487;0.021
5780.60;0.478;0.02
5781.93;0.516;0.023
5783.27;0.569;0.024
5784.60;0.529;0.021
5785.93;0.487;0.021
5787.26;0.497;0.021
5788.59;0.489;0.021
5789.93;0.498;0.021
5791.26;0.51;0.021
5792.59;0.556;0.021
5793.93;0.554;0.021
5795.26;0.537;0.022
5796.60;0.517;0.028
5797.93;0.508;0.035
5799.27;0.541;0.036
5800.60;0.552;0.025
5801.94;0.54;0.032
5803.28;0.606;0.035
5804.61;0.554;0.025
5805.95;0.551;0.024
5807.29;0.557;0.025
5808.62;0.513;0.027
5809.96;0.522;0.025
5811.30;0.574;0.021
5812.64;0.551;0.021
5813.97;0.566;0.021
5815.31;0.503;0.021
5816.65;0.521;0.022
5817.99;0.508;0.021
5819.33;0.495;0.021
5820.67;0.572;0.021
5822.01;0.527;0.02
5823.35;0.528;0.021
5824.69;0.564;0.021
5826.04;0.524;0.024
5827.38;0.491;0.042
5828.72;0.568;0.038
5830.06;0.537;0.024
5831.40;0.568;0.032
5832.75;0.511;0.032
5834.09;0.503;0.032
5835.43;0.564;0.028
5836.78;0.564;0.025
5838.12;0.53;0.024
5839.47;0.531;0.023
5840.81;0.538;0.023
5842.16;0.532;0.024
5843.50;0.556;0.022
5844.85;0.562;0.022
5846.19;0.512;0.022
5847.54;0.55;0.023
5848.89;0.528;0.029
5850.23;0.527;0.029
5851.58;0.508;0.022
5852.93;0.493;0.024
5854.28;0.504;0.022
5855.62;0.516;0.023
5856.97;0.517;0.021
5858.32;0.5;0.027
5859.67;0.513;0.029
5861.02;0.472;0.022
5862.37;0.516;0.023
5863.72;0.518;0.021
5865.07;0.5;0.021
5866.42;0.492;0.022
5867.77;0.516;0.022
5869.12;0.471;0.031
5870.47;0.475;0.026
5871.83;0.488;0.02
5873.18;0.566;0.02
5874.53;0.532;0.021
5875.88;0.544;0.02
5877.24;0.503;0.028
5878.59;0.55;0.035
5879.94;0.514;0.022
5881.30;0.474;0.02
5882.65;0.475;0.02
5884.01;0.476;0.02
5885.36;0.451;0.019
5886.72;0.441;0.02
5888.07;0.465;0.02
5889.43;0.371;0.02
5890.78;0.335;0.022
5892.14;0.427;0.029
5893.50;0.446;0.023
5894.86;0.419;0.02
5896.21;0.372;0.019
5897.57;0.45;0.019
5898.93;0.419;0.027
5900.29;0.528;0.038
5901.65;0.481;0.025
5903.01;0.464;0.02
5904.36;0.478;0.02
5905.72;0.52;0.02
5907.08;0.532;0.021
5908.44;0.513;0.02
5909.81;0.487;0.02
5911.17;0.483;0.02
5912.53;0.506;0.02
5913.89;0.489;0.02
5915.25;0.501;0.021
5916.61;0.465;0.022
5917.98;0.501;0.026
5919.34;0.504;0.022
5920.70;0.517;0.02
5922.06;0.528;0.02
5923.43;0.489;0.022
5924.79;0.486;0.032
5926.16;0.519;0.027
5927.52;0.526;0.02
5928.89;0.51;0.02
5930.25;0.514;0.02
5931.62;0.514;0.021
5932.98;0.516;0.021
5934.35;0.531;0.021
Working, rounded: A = 23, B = 19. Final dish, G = 3.3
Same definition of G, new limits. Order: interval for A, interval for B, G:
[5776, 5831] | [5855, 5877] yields 6.9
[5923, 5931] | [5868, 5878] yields 1.3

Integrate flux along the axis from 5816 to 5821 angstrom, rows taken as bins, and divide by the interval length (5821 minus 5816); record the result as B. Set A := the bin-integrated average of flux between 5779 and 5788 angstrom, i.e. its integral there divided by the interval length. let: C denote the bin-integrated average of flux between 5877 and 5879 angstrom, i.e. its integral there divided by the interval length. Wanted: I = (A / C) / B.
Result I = 1.85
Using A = 0.510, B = 0.521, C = 0.529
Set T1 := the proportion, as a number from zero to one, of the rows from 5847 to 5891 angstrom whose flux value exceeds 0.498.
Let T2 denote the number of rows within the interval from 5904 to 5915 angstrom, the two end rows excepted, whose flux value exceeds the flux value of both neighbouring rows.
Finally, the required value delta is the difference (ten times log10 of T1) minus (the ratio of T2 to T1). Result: -6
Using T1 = 0.58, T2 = 2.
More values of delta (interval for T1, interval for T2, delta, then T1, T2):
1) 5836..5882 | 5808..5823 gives -6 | 0.79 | 4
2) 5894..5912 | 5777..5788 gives -8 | 0.31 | 1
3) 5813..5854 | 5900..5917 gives -4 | 0.90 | 3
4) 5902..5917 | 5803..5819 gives -12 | 0.45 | 4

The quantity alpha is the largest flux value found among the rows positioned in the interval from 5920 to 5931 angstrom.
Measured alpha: 0.528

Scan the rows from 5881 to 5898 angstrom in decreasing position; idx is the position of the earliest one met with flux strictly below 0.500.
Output 5897.57 angstrom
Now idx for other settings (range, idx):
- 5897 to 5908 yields 5904.36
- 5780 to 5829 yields 5827.38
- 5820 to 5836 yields 5827.38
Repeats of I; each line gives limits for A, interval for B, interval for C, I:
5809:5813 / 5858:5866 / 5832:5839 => 2.03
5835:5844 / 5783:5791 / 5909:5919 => 2.18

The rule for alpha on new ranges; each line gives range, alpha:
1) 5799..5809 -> 0.606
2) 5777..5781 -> 0.553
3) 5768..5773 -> 0.548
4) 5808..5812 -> 0.574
